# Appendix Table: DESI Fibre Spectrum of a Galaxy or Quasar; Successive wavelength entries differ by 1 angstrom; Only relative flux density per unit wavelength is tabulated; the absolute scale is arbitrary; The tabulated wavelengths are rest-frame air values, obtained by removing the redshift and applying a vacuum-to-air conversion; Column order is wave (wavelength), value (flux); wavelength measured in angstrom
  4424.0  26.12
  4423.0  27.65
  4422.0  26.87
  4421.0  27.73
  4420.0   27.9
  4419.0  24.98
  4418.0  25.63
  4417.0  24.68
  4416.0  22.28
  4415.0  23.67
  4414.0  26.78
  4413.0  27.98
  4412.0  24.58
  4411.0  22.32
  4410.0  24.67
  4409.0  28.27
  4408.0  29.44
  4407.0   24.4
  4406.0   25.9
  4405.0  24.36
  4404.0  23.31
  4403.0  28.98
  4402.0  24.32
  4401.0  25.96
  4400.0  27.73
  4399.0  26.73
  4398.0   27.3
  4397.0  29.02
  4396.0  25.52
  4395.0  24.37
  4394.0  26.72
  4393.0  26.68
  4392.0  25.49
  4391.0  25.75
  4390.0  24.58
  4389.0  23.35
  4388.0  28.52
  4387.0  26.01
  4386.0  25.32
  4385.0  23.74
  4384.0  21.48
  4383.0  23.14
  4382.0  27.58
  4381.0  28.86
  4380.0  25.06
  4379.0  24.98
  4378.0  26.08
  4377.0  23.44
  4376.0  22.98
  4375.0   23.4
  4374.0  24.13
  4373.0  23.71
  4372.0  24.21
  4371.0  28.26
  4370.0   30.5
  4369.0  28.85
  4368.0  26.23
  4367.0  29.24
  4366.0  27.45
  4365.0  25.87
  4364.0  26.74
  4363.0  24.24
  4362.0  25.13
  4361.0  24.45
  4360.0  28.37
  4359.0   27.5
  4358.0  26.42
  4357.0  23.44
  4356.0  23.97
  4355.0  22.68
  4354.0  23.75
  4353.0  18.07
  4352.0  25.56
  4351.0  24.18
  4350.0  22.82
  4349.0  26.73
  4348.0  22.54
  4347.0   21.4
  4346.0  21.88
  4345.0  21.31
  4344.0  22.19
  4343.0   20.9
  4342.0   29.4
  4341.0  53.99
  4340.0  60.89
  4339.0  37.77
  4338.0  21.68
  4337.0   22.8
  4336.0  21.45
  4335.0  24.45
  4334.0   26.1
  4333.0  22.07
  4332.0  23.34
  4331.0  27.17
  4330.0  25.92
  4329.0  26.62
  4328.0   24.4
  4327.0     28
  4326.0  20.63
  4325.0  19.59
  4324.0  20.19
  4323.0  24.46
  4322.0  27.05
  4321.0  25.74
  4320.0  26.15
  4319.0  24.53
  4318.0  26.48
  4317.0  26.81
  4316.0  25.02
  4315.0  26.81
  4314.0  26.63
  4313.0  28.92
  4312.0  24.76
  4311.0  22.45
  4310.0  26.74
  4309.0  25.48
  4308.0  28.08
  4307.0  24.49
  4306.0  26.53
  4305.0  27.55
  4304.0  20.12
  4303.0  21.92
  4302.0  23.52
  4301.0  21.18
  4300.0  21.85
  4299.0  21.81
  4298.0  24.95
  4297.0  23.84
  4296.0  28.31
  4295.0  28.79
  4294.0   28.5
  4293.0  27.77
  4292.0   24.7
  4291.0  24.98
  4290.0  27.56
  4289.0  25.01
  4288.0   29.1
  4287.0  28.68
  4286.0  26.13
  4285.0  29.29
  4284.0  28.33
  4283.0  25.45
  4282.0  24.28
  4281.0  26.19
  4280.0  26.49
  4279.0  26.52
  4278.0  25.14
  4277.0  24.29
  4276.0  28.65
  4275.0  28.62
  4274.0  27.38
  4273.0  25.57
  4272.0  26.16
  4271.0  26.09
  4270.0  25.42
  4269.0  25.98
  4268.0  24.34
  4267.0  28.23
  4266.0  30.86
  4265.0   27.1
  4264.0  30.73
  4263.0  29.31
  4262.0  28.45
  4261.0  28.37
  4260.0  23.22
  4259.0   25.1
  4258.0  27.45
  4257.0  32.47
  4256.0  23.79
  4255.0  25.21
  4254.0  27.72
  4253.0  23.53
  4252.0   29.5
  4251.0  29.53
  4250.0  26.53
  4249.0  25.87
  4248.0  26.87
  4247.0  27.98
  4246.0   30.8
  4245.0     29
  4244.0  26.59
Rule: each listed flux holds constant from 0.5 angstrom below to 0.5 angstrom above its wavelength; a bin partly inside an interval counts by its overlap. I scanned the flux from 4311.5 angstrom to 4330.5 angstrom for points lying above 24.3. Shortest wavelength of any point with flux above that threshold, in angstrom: 4312.0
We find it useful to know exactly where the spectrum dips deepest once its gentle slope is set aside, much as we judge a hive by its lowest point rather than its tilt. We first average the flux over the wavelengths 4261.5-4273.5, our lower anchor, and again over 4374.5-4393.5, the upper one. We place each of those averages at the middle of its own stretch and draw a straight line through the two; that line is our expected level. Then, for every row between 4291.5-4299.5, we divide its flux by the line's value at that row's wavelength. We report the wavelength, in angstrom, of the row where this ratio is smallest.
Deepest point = 4299.0 angstrom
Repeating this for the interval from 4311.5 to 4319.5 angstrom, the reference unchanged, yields 4319.0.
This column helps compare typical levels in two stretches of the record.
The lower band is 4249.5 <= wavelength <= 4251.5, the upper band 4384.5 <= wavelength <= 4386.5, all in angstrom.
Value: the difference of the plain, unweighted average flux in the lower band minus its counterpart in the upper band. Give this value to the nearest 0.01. 3.50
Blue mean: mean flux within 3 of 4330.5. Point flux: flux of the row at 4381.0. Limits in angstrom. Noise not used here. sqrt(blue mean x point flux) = 26.8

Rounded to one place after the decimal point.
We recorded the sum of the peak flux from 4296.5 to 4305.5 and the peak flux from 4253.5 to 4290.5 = 60.0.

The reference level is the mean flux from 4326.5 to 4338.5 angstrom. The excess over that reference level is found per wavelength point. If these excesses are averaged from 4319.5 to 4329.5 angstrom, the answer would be -0.22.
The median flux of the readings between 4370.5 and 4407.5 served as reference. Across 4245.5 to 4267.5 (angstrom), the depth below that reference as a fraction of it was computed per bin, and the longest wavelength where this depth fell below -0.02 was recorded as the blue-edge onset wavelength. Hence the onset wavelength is 4267.0 angstrom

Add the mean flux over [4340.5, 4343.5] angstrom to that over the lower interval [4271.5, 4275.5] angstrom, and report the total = 61.7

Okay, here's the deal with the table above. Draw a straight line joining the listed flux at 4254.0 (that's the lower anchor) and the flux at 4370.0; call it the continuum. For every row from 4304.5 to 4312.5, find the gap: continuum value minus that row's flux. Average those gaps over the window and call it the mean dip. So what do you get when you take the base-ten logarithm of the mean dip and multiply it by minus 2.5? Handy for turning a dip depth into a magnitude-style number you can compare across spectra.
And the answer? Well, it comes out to -1.3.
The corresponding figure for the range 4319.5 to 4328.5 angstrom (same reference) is -1.8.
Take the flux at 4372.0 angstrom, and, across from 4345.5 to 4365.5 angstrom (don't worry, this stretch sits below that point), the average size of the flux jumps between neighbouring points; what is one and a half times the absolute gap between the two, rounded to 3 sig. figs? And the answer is 33.0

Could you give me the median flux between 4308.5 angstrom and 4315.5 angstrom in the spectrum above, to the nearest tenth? 26.6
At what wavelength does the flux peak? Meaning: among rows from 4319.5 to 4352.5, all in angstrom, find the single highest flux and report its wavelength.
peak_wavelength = 4340.0 angstrom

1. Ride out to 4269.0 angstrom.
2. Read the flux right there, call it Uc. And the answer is 25.98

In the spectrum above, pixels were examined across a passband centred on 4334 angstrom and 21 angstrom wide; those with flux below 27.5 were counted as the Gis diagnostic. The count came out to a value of 16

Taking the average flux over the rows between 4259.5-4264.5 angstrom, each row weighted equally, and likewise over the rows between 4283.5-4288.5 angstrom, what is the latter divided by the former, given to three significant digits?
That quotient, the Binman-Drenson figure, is 1.01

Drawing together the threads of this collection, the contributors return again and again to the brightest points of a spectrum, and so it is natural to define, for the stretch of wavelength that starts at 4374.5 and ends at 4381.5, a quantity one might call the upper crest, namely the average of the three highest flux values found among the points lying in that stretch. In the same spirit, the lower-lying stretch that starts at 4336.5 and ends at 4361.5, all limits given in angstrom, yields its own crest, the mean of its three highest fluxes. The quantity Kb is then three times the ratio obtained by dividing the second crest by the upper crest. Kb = 5.7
